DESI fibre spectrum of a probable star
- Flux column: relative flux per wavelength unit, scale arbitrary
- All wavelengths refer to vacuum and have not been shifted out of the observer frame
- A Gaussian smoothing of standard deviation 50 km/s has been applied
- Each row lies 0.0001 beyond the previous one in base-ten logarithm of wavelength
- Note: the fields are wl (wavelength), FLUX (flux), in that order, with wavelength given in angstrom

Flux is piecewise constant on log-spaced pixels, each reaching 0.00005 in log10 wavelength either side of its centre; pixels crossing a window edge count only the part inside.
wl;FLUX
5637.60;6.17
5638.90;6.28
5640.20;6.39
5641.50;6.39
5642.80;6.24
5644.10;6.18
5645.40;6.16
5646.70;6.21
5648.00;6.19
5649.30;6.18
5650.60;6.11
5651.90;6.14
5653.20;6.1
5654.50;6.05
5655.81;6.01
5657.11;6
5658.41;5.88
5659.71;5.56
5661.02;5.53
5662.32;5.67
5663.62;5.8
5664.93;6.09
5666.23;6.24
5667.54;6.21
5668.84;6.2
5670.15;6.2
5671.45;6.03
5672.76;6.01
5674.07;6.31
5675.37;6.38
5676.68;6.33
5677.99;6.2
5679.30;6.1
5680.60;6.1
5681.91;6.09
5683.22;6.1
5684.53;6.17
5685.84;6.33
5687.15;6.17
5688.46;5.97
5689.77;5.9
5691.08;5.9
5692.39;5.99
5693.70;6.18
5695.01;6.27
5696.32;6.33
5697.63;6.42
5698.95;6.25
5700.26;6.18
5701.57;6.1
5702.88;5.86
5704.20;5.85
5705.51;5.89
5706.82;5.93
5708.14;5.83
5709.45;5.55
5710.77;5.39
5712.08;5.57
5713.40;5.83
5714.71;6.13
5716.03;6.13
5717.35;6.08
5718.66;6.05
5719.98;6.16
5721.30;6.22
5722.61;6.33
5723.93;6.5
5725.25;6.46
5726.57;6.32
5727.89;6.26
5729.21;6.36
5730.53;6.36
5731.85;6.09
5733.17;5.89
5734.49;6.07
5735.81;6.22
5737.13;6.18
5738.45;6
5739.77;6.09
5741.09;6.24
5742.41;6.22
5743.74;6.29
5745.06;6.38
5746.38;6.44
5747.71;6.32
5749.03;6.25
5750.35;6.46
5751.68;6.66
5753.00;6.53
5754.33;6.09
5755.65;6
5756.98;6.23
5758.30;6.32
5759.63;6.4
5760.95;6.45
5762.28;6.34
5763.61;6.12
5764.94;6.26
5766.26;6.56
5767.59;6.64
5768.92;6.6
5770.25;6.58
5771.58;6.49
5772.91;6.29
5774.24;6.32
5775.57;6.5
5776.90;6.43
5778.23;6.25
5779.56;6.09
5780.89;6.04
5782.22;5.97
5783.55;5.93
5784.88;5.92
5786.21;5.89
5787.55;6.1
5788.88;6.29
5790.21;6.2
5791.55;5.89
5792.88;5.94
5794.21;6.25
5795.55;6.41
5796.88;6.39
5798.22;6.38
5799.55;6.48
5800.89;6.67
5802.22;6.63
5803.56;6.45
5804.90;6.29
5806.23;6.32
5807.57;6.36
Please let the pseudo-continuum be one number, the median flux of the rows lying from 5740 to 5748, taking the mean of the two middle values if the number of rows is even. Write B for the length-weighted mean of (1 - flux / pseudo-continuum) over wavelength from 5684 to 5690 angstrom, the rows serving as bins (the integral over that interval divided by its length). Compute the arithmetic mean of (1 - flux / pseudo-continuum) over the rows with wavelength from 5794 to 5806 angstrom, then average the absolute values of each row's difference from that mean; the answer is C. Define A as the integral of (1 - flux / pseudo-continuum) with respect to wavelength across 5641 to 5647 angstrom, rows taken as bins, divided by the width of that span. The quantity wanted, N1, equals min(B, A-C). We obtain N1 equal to -0.005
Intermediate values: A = 0.01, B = 0.029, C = 0.017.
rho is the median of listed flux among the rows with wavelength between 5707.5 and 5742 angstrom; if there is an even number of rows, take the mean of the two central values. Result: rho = 6.13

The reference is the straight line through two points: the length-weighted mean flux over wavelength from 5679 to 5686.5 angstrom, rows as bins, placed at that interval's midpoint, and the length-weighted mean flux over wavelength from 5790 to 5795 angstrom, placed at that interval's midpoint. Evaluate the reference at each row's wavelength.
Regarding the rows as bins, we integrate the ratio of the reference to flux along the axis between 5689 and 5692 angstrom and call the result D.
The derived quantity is 3.12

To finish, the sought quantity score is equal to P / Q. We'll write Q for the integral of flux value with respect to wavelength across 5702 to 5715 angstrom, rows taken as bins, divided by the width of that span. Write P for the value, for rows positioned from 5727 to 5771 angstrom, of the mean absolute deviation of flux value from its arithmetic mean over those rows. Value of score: 0.027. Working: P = 0.16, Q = 5.78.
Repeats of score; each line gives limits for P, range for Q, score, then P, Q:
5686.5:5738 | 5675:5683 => 0.032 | 0.20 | 6.19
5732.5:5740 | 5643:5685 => 0.015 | 0.09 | 6.08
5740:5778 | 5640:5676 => 0.022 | 0.14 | 6.08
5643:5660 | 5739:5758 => 0.019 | 0.12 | 6.30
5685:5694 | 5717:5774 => 0.022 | 0.14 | 6.30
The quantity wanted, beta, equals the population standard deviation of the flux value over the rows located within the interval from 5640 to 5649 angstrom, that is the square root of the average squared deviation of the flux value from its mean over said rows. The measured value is 0.09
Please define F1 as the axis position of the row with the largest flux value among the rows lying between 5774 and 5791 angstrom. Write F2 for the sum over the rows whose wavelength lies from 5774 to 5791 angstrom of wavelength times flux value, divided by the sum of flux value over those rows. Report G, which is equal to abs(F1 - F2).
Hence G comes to 6.6 angstrom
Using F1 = 5775.57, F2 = 5782.1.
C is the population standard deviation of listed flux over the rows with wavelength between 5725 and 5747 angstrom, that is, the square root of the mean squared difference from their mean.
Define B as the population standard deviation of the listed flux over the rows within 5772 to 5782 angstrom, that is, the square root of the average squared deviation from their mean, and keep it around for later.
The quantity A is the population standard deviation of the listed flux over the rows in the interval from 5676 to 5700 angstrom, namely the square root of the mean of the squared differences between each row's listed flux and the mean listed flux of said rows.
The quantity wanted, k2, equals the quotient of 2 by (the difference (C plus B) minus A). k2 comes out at 12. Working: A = 0.15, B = 0.15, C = 0.15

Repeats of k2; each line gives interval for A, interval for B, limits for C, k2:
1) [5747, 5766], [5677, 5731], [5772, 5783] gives 8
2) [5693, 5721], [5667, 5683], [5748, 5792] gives 25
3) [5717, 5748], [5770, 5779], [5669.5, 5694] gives 20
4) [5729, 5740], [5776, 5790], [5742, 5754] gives 13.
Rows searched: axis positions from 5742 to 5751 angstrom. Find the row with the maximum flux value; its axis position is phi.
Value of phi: 5750.35 angstrom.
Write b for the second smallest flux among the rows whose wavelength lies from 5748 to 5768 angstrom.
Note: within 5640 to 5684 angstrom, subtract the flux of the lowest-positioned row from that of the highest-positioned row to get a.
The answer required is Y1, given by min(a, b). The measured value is -0.3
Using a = -0.29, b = 6.09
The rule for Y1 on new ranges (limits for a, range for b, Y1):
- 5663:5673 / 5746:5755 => 0.2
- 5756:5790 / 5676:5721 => 0.1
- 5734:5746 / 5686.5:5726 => 0.3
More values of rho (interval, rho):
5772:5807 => 6.29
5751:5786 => 6.32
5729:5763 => 6.27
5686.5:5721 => 6.02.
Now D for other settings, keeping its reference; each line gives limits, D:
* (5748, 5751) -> 2.89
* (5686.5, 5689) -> 2.53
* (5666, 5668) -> 1.98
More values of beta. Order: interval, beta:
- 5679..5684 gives 0.00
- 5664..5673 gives 0.09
